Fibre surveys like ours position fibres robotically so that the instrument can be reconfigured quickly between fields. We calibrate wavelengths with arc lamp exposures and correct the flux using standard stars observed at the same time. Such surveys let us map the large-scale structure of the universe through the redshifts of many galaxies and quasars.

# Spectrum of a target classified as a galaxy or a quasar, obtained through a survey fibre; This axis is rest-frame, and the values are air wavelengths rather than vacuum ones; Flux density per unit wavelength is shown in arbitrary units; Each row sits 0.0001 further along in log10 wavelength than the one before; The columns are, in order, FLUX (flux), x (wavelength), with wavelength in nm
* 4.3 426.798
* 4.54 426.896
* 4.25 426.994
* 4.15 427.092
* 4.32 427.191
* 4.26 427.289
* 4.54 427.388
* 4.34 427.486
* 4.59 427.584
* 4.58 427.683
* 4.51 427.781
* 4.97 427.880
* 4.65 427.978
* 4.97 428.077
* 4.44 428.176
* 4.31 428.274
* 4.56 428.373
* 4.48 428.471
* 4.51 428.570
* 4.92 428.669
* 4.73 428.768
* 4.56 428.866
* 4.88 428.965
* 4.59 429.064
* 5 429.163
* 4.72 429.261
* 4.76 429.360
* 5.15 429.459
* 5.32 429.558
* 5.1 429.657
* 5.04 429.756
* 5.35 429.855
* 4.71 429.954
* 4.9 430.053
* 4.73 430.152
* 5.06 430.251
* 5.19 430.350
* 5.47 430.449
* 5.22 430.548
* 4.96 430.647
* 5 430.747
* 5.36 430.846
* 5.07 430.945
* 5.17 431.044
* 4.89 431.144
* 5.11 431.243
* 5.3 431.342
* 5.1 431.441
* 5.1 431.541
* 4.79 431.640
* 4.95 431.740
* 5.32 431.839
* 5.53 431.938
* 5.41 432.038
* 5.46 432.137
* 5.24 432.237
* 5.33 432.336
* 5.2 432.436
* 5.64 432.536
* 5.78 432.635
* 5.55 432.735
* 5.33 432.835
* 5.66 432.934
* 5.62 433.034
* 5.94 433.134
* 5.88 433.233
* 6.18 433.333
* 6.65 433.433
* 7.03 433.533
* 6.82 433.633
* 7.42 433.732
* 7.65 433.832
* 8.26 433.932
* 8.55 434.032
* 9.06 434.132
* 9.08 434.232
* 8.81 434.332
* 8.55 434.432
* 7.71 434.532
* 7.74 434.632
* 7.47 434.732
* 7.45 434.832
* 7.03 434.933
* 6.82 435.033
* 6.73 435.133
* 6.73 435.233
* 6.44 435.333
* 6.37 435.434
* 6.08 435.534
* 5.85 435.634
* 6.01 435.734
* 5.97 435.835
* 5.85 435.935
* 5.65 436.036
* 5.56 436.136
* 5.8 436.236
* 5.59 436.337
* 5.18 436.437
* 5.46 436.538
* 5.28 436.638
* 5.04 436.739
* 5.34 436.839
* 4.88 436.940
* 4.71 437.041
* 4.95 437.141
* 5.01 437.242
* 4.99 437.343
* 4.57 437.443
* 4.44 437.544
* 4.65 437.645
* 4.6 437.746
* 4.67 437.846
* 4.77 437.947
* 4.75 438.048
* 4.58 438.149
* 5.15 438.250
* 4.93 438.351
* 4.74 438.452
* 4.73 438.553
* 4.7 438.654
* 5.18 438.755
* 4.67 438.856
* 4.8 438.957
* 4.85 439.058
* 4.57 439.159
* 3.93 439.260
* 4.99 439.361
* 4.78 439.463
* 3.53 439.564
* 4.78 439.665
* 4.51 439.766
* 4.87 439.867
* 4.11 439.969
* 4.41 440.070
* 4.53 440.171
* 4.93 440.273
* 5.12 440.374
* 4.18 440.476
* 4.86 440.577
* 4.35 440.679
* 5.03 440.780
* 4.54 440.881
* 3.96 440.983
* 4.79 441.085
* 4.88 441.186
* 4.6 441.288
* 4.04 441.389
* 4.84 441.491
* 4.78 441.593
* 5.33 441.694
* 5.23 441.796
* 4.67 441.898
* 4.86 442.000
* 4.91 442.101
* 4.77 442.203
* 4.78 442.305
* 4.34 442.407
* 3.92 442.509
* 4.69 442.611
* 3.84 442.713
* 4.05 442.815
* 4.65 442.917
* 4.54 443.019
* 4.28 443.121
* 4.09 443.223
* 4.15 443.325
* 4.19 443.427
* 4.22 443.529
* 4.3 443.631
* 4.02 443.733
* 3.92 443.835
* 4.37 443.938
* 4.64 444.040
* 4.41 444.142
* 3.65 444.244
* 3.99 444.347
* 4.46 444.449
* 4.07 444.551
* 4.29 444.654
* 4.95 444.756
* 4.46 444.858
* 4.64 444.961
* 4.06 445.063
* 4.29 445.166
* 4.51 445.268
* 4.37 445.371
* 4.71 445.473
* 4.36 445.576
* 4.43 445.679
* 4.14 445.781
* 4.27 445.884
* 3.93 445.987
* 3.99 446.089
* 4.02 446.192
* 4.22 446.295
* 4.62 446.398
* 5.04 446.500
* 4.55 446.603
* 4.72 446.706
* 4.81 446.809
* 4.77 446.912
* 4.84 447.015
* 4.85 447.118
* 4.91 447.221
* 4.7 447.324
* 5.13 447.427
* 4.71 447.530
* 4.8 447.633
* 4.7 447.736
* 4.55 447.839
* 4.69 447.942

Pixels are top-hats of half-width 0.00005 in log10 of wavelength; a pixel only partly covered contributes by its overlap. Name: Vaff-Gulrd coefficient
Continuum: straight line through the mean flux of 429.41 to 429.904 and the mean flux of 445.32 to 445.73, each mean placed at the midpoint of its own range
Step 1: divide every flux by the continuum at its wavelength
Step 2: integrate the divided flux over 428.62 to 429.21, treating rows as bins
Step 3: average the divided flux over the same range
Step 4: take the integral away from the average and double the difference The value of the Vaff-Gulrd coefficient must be 0.75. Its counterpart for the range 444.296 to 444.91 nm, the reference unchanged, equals 0.75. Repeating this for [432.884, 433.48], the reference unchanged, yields 0.96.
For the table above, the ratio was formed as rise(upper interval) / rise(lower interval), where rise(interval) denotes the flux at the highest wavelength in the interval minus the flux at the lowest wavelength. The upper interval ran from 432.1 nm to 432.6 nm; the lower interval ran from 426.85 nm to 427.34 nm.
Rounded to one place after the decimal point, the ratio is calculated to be -0.6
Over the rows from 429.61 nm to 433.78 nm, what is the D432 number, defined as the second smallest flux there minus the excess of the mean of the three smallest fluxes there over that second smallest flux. 4.7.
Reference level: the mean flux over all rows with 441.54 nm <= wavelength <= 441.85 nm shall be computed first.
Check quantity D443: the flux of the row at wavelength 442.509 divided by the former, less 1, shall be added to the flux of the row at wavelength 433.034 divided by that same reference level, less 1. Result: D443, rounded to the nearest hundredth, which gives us -0.13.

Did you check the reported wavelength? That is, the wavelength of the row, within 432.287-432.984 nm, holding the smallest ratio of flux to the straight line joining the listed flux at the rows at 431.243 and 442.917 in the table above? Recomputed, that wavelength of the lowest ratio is 432.436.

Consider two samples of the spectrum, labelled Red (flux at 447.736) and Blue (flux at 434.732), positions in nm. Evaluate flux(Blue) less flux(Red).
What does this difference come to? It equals 2.77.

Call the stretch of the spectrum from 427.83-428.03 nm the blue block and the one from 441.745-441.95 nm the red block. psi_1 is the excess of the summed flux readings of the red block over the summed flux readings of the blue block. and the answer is 0.3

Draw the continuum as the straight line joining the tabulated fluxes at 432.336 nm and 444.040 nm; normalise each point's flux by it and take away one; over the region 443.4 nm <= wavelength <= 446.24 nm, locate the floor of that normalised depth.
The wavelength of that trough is 444.244 nm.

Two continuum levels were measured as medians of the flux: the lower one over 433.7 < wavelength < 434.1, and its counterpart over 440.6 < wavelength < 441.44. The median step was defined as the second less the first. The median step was -3.4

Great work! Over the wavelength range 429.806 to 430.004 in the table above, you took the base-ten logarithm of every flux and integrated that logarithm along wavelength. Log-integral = 0.139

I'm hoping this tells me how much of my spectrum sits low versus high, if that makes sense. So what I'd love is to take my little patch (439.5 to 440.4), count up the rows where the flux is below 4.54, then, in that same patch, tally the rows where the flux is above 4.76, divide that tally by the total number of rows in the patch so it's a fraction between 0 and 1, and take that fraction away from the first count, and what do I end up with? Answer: 5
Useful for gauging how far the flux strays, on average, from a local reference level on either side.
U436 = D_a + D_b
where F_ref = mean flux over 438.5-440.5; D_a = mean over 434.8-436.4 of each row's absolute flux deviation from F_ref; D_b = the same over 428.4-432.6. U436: 2.1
